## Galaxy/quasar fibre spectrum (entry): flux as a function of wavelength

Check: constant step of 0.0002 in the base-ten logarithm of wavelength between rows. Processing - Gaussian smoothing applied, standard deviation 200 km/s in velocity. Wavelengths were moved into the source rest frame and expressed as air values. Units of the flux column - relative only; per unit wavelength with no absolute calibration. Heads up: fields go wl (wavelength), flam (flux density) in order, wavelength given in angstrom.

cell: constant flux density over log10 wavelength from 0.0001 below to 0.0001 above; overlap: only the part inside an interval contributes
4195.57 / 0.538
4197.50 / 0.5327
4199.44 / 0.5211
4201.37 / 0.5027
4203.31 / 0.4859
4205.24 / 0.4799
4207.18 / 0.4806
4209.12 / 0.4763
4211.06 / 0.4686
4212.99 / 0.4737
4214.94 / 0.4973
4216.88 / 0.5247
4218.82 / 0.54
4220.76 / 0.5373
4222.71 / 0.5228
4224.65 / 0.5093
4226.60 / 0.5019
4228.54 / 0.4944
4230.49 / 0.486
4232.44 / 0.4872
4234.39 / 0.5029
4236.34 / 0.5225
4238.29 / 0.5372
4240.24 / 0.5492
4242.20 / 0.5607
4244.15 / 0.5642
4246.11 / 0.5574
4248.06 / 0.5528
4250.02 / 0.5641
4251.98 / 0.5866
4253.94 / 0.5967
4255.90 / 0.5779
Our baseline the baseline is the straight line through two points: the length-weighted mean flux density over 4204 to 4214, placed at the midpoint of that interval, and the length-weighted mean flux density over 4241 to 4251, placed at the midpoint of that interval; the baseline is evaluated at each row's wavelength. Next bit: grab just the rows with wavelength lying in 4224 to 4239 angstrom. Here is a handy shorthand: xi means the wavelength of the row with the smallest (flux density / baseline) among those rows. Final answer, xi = 4232.44 angstrom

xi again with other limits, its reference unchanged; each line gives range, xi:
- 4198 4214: 4211.06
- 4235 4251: 4236.34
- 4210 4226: 4211.06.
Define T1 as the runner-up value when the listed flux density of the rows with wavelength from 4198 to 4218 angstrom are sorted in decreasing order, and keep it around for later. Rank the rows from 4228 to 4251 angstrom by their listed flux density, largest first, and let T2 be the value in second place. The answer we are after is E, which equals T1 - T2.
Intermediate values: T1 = 0.5211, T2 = 0.5641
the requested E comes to -0.04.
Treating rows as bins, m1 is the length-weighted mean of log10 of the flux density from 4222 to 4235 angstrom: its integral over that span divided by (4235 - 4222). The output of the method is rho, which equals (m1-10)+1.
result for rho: -9.30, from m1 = -0.301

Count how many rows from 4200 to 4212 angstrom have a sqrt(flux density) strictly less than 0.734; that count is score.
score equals 6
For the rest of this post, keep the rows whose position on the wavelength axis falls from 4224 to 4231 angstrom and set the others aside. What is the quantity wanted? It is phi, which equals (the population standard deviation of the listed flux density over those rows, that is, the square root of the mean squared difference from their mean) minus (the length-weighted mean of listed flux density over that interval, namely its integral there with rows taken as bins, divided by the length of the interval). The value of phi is -0.490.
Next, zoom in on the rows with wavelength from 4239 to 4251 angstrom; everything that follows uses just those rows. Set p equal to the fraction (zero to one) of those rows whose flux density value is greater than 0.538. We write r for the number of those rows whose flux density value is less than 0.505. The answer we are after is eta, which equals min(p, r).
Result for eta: 0.00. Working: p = 1.00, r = 0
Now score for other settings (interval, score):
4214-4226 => 5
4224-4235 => 6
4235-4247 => 2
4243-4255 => 0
